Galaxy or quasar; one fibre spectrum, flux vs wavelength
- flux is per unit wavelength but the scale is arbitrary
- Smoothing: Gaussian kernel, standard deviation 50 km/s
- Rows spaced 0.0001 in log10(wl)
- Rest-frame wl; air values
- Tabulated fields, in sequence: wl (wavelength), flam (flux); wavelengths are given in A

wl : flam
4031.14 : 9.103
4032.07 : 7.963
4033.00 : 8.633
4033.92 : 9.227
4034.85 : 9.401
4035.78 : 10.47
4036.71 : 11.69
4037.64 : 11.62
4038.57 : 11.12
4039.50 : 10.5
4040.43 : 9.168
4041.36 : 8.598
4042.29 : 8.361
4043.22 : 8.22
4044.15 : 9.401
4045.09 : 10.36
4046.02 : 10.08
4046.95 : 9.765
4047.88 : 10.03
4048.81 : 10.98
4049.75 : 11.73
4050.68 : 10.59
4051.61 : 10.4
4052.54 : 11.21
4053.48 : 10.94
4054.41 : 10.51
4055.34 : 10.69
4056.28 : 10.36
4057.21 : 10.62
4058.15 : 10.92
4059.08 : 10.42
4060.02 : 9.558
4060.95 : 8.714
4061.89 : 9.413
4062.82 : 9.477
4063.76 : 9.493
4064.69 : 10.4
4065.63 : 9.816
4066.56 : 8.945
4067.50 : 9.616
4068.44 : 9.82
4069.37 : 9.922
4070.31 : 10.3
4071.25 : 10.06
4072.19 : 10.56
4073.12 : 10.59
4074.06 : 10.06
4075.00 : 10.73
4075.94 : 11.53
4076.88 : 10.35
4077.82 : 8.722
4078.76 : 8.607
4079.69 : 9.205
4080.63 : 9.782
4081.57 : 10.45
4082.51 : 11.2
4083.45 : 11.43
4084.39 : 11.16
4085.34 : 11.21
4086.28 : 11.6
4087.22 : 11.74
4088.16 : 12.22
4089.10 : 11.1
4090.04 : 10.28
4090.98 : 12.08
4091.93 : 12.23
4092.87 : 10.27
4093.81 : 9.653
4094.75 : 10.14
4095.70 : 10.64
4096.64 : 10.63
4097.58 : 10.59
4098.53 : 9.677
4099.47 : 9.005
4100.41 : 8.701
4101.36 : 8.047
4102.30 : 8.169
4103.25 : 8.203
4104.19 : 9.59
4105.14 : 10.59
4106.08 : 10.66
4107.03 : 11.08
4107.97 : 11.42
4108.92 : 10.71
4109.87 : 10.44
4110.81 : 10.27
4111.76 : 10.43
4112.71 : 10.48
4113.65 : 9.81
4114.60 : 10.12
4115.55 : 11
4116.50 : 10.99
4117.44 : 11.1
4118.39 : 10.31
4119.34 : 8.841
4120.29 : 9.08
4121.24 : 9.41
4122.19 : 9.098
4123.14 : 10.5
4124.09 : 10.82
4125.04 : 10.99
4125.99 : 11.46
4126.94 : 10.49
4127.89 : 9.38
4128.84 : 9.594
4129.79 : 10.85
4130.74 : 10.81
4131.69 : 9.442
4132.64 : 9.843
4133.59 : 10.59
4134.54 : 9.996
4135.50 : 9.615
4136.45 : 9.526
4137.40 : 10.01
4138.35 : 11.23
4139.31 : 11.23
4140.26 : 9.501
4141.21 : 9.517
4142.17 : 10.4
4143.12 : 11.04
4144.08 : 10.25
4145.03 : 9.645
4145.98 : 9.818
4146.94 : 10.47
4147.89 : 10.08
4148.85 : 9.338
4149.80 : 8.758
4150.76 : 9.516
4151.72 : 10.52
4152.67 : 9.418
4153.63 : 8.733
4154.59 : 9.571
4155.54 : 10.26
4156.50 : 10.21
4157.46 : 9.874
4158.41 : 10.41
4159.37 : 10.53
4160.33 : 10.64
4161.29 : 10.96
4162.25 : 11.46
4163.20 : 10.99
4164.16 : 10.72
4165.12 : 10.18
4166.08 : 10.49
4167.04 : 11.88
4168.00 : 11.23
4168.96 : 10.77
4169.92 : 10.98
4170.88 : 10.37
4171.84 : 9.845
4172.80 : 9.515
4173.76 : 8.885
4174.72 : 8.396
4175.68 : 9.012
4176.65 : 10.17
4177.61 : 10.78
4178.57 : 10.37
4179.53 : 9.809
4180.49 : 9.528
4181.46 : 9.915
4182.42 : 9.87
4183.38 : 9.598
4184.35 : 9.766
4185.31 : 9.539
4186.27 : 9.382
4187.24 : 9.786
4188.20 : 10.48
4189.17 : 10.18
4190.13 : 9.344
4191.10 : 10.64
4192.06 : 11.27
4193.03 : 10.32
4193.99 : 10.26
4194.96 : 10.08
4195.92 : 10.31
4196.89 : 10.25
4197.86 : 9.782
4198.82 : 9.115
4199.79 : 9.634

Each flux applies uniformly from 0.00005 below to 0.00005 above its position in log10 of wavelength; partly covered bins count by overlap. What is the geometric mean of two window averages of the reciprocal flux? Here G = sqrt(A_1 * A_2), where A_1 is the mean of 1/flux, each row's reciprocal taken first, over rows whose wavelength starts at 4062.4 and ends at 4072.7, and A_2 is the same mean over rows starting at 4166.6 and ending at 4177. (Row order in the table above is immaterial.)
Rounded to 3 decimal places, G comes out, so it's 0.101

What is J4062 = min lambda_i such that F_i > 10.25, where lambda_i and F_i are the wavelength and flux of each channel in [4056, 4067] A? 4056.28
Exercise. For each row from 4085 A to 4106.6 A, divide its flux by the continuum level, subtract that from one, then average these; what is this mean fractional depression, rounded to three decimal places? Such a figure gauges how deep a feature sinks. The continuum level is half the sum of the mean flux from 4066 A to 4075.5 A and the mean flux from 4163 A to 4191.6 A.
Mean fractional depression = -0.023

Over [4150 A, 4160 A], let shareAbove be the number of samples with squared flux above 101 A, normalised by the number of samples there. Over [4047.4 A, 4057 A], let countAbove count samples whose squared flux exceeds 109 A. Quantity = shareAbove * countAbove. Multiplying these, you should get 3.5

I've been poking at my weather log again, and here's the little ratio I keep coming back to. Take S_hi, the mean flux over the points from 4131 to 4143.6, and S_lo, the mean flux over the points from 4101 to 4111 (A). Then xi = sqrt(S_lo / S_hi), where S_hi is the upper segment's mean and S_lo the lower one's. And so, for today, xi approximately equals 0.989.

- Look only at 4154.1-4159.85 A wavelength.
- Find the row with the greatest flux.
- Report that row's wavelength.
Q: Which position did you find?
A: 4159.37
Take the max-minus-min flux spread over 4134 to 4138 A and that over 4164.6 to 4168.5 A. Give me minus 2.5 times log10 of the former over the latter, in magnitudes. 1.4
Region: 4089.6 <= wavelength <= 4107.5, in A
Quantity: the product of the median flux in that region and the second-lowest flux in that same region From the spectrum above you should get 84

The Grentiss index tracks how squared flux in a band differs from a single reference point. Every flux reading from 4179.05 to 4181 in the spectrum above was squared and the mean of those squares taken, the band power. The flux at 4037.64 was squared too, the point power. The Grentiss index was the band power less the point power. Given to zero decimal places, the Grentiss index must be -42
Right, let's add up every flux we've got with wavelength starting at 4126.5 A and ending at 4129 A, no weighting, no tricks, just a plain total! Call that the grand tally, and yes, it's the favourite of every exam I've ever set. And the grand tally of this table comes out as 29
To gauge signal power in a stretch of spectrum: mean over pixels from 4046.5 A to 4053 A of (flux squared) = 114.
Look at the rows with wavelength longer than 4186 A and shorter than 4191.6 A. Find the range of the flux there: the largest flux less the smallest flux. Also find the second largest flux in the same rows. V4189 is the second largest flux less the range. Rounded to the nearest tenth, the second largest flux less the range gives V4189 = 9.2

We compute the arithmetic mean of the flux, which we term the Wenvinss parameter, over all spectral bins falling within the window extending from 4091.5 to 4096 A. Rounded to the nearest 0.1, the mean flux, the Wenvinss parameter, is 10.6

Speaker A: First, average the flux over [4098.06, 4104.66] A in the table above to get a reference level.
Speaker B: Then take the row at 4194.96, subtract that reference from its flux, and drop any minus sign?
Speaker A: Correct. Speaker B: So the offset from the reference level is 1.3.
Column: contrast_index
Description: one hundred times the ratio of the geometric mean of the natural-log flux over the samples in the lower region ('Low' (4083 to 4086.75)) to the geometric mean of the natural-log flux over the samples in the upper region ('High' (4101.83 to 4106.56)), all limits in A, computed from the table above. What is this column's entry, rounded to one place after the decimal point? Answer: 108.7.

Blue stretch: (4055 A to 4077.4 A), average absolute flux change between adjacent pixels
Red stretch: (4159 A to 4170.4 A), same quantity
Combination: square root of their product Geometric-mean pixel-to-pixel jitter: 0.49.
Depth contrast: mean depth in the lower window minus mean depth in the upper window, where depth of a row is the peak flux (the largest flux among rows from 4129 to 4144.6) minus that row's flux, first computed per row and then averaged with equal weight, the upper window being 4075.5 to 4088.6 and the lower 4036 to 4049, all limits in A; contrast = 0.67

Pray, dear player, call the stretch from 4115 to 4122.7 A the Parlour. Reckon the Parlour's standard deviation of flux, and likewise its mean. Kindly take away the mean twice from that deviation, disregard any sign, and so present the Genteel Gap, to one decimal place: 19.0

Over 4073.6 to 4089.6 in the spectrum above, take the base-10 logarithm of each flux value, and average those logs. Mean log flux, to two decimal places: 1.03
